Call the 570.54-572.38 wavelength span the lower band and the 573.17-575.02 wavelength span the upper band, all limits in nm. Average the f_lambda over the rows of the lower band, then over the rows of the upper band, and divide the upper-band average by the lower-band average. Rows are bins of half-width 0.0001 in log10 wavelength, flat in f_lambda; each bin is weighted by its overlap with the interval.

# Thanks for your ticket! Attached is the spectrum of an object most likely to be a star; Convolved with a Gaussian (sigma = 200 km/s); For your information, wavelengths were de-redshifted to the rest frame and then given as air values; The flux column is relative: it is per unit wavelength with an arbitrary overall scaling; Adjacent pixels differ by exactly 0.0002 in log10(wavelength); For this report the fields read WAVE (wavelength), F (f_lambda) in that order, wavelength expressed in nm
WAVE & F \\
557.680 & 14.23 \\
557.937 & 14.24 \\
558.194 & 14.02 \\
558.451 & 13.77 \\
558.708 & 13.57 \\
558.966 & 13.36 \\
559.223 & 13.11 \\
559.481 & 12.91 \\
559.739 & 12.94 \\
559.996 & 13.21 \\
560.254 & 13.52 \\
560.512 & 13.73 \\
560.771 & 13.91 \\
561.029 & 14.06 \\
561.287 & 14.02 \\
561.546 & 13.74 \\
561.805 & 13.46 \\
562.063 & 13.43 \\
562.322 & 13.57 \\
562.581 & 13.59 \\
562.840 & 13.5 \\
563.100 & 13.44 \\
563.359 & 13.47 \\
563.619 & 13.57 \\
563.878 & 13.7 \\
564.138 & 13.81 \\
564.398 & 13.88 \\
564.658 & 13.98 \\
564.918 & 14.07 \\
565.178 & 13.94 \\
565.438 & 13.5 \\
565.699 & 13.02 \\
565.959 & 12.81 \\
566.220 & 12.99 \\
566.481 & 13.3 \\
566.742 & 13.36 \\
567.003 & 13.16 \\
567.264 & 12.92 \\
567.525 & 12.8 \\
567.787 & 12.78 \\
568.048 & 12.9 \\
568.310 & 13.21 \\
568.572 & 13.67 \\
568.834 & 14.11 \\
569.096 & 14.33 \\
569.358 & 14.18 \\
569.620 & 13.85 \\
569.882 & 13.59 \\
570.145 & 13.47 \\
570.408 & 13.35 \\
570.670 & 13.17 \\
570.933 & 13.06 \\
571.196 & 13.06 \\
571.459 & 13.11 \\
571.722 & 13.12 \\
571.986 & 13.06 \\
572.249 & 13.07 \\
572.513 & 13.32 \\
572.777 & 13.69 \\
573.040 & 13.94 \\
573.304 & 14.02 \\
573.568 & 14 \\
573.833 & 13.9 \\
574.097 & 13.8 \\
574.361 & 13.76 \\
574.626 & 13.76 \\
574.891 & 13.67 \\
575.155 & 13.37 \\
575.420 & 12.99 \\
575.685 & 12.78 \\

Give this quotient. 1.06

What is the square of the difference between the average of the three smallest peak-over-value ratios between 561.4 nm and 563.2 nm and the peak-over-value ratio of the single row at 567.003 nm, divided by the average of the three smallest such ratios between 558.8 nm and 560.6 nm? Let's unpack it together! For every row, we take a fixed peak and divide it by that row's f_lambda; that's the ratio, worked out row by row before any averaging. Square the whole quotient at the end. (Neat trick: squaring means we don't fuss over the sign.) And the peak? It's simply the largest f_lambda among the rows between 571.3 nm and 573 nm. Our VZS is 0.0013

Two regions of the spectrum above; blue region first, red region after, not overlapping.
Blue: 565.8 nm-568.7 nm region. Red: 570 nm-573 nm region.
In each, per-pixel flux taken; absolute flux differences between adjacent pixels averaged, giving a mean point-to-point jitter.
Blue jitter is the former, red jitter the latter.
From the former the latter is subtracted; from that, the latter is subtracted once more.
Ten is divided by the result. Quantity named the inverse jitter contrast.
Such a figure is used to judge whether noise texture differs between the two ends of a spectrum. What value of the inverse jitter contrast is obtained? -333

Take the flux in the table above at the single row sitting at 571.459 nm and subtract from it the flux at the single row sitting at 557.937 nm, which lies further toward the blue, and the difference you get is -1.1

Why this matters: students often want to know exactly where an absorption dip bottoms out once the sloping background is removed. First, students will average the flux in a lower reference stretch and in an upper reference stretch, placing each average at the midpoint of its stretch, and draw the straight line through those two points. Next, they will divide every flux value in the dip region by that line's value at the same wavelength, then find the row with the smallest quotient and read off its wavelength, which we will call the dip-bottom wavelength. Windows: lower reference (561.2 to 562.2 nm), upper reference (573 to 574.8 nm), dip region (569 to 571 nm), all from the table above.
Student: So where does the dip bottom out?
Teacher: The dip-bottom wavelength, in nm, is 570.933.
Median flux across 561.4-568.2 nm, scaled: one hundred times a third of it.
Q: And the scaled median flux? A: 449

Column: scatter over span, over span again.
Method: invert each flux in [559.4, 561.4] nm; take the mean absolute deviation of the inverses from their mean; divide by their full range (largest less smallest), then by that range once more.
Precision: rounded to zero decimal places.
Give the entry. 54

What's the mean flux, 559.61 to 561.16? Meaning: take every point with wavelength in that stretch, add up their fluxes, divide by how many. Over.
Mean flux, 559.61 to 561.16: 13.6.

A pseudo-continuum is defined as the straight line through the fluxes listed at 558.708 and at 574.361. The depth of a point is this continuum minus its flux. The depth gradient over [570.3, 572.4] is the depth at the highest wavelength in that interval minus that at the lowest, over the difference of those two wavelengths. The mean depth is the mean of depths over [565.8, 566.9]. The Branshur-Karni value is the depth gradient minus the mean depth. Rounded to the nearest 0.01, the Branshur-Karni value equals -0.38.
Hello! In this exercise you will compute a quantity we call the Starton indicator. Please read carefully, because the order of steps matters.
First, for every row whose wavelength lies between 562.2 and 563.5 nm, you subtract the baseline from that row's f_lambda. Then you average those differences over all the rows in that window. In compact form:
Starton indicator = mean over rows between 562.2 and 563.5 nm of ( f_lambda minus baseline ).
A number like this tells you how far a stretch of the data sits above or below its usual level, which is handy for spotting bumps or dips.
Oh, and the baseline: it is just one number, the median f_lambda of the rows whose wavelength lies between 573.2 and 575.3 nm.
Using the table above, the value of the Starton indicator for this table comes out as -0.3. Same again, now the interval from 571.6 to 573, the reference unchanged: -0.5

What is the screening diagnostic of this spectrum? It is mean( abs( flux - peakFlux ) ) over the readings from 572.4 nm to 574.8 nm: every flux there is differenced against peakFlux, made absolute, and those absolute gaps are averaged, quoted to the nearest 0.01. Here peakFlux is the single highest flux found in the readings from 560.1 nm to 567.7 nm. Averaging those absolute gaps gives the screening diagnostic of 0.27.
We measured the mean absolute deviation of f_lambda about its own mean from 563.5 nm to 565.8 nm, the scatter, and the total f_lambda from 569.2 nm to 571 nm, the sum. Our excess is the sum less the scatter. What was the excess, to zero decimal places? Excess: 94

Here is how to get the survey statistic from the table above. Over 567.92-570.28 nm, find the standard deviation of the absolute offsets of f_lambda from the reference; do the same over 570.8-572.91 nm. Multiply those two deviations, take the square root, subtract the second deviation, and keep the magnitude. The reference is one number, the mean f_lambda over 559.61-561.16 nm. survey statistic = 0.05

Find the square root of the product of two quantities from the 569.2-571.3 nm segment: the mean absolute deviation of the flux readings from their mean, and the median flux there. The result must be 2.03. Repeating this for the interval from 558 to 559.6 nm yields 2.11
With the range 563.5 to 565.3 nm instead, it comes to 1.37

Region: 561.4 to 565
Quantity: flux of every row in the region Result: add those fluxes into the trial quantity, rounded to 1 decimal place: 191.2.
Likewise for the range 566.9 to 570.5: 188.3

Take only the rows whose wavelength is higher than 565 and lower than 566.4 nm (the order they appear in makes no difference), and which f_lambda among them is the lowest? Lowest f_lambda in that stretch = 12.81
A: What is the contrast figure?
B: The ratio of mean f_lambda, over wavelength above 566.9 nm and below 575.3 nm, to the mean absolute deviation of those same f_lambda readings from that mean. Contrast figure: 35.1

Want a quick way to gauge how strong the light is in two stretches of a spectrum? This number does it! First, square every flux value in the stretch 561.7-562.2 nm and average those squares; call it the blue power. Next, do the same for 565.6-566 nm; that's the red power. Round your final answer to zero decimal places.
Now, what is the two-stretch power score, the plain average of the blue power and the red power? 174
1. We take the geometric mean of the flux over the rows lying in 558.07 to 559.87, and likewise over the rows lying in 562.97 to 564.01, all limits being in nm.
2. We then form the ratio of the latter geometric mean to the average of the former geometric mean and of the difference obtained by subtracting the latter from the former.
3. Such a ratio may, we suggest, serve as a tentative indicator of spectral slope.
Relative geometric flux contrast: 2.05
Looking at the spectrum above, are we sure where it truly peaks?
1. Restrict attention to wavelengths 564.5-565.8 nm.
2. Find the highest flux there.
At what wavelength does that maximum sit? 564.918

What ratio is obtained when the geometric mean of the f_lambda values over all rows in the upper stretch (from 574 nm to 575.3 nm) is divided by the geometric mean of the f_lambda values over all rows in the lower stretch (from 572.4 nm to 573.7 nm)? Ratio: 0.99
